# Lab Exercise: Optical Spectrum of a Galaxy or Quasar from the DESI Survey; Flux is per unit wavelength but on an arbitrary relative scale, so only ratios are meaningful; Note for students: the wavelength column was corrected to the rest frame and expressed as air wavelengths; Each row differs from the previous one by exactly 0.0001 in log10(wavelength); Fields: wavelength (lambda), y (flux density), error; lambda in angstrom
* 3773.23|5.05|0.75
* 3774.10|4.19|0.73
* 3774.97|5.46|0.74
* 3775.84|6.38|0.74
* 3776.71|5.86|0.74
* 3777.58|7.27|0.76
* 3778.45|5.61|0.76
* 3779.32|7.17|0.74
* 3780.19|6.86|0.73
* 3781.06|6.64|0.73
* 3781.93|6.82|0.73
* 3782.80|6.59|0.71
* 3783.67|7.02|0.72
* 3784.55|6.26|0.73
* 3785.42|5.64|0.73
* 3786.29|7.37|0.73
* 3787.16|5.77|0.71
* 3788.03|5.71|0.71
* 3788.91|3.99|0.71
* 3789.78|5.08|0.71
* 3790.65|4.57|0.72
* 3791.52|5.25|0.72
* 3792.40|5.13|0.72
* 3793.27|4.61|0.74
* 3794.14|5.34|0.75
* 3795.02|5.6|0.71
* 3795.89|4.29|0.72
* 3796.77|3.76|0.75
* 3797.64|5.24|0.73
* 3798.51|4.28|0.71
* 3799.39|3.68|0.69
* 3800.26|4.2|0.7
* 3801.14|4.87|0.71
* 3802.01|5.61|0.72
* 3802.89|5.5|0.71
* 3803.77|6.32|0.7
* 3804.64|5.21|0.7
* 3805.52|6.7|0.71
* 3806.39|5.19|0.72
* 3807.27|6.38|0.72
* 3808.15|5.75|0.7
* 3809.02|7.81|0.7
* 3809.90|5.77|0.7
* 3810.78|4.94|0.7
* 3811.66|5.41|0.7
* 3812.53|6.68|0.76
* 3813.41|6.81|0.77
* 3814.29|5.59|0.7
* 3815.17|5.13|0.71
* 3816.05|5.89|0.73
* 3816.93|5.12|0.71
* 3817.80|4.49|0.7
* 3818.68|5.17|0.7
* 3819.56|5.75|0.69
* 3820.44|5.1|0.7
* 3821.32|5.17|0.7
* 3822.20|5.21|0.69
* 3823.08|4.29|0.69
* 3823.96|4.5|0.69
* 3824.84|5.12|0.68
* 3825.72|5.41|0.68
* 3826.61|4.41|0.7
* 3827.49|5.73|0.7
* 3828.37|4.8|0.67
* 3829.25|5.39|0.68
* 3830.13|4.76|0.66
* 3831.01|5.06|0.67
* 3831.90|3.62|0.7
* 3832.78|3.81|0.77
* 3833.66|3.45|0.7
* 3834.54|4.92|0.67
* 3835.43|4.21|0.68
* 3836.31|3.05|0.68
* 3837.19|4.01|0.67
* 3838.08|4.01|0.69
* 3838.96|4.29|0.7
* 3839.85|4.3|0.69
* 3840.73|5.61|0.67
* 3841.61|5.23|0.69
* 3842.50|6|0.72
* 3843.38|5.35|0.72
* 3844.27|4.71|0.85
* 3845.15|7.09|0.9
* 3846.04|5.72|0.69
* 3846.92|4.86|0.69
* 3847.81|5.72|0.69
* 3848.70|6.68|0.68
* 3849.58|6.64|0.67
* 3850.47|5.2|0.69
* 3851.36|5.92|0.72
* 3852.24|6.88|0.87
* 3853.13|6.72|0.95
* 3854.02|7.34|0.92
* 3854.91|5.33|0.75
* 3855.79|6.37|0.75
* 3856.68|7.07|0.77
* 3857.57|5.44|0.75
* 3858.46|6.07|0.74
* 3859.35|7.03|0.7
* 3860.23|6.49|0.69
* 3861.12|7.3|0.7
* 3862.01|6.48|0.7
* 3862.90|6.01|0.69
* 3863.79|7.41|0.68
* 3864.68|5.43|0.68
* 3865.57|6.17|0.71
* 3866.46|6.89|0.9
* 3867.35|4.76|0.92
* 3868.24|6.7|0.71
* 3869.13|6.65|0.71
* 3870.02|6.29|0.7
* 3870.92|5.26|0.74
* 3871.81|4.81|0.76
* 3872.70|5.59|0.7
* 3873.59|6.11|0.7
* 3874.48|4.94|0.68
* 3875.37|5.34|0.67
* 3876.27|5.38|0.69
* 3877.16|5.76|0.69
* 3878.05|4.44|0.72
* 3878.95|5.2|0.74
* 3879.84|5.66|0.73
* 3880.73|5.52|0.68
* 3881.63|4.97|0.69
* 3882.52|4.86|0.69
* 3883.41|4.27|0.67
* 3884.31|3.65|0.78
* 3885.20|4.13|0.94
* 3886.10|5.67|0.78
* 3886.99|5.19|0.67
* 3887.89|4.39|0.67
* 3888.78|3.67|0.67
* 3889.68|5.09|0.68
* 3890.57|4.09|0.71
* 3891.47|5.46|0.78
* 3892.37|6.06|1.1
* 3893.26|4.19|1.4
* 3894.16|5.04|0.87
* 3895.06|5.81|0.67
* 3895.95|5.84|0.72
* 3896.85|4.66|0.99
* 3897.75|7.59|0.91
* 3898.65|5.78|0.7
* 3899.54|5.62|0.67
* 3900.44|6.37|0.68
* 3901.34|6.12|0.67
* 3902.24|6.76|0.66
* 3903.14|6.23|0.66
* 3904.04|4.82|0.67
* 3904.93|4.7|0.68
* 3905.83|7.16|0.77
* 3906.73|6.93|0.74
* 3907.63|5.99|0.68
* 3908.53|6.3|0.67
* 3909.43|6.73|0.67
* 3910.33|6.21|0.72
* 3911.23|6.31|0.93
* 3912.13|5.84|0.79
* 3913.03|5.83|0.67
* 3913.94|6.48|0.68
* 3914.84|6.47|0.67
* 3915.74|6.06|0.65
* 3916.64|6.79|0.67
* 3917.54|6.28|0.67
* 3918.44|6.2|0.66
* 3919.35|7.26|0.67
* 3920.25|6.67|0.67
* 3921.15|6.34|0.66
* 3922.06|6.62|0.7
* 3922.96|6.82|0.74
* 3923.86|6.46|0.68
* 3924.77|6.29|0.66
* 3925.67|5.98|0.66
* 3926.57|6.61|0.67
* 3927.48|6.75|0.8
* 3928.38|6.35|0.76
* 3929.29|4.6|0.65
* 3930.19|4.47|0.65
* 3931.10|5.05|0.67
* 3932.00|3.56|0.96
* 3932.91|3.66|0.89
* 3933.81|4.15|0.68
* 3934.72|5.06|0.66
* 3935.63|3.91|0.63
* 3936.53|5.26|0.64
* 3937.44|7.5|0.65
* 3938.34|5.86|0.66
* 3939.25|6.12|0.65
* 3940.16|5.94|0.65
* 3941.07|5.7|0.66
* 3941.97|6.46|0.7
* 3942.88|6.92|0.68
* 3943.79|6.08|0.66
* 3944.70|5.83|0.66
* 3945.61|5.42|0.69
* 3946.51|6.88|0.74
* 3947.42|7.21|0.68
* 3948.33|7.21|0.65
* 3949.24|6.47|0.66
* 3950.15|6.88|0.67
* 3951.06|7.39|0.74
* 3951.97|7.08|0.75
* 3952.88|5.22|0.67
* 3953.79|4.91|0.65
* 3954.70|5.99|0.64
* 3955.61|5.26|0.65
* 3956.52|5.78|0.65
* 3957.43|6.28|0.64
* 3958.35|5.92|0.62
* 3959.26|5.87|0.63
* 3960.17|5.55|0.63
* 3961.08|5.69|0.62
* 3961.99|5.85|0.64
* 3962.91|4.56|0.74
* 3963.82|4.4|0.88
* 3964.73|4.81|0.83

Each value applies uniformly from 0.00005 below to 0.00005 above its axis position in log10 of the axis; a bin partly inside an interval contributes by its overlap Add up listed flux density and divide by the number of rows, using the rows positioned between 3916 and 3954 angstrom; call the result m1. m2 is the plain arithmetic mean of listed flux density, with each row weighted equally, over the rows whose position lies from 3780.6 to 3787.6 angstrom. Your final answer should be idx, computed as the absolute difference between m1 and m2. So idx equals 0.5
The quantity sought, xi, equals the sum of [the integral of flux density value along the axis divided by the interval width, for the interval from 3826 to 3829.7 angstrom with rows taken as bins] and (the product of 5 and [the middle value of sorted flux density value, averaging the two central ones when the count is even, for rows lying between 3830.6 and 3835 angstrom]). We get 24.1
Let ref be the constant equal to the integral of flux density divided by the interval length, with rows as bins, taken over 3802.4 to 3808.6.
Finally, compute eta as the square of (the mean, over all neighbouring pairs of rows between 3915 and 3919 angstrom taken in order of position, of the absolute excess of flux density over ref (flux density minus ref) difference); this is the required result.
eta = 0.19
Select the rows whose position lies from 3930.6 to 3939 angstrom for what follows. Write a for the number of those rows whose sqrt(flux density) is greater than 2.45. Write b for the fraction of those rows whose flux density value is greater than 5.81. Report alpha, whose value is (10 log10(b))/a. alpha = -6.53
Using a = 1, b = 0.22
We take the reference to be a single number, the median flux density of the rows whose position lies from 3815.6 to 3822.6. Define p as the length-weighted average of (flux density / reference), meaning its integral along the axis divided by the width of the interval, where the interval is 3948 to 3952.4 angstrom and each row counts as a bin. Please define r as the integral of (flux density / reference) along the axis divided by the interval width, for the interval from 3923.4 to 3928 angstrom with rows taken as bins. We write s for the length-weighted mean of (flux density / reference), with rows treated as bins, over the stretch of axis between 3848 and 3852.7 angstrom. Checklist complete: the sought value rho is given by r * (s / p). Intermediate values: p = 1.35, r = 1.24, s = 1.21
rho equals 1.11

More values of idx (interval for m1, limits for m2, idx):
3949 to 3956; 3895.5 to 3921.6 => 0.1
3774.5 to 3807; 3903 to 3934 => 0.4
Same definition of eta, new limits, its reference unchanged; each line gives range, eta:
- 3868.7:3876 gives 0.45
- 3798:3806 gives 0.57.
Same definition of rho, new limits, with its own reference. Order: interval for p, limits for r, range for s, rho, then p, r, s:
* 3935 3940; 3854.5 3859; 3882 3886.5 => 0.93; 1.11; 1.18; 0.87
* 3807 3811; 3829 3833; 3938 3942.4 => 0.85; 1.20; 0.88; 1.16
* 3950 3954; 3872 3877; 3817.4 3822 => 0.86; 1.23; 1.06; 0.99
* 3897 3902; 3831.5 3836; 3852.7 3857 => 0.81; 1.20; 0.77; 1.27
